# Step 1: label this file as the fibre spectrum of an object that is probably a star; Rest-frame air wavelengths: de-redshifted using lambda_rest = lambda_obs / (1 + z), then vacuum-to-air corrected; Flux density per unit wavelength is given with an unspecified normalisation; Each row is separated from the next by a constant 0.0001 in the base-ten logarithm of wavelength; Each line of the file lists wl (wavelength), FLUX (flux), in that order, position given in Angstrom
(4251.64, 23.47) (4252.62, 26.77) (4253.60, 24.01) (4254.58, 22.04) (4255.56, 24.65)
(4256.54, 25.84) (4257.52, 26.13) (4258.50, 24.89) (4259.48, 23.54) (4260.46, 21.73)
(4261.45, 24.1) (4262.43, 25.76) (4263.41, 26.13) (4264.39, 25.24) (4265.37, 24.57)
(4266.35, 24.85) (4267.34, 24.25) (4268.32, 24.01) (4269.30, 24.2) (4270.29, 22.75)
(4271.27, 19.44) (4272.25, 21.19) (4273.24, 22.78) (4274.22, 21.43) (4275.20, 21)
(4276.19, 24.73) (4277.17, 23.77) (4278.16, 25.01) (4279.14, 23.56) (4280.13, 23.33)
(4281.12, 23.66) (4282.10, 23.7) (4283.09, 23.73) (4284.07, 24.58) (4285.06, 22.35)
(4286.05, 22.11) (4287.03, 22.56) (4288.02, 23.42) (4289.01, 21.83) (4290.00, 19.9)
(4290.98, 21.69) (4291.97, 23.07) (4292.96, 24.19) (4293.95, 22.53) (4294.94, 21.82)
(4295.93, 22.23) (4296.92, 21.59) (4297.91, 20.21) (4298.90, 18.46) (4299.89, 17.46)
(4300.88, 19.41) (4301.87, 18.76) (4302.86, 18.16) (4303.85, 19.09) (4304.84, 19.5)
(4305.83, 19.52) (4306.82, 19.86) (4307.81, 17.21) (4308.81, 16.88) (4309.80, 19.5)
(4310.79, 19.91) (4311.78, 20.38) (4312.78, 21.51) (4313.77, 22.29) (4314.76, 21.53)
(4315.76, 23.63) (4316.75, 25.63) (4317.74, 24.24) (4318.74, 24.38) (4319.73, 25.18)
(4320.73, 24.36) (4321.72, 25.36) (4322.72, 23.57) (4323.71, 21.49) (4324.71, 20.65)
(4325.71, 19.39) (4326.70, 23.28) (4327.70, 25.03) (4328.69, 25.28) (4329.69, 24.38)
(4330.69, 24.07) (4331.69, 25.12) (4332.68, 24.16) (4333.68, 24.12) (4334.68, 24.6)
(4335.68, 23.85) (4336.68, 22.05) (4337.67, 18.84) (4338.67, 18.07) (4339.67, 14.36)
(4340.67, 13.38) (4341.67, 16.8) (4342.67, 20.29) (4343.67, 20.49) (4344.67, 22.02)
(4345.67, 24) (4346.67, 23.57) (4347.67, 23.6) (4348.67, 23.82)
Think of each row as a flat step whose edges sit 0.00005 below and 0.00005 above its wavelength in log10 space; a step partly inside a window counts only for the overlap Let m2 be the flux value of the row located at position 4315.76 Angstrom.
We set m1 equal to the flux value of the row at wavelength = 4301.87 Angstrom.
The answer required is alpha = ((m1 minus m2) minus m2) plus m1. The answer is -10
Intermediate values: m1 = 18.76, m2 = 23.63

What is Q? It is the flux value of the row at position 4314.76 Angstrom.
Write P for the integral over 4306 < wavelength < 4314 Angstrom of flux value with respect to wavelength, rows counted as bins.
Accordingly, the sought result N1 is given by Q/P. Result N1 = 0.14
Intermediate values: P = 157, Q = 21.53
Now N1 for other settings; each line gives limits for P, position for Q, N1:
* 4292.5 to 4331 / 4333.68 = 0.03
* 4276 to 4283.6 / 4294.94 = 0.12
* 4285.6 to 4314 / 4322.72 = 0.04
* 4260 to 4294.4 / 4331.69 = 0.03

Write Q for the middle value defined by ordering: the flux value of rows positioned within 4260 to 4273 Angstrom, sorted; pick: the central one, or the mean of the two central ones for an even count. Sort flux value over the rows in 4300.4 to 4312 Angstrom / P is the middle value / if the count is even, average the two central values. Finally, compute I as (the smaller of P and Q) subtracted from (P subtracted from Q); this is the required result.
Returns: -15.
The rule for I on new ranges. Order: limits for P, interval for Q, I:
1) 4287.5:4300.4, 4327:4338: -19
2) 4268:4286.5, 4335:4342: -24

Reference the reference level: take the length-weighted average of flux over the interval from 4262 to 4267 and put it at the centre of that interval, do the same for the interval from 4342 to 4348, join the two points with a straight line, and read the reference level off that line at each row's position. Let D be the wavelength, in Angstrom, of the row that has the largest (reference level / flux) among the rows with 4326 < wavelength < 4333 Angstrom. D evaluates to 4326.70 Angstrom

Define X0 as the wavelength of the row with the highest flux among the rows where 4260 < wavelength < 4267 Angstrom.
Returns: 4263.41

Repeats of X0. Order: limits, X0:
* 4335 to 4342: 4335.68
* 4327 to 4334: 4328.69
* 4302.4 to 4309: 4306.82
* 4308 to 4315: 4313.77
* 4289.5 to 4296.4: 4292.96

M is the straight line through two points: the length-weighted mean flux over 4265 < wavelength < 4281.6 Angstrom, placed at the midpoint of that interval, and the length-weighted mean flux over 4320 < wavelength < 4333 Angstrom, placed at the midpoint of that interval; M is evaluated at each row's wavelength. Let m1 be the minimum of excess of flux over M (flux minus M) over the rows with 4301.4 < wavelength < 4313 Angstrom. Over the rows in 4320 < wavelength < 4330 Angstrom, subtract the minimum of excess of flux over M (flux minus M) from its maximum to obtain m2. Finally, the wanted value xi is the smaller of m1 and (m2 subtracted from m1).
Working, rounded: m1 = -6.6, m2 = 6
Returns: -12.6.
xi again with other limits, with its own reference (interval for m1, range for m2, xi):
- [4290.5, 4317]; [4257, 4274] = -13.4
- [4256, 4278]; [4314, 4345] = -16.2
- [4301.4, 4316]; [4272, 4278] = -10.3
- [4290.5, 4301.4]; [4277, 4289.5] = -9.2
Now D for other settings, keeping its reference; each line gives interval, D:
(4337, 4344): 4340.67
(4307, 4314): 4308.81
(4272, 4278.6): 4275.20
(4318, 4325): 4324.71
